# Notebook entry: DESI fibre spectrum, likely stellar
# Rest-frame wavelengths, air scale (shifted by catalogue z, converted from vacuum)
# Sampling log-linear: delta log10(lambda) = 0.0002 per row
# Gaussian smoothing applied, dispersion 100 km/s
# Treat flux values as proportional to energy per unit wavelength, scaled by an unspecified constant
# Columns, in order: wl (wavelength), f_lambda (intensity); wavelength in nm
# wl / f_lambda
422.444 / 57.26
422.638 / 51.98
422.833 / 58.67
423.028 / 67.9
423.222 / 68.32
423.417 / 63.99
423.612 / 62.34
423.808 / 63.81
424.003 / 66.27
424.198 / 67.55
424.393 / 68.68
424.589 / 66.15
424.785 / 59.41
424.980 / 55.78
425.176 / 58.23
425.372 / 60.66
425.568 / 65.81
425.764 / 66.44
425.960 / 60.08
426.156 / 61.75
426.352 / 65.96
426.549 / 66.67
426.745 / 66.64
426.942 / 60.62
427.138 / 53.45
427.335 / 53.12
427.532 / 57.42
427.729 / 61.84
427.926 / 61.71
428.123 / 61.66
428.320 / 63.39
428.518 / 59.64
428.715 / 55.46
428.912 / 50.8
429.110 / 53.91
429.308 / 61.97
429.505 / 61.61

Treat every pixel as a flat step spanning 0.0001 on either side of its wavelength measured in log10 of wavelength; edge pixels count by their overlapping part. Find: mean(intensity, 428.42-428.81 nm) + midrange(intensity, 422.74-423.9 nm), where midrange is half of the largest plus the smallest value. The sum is 121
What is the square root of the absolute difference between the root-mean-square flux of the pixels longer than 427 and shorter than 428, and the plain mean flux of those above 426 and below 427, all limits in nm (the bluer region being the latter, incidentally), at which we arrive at 2.6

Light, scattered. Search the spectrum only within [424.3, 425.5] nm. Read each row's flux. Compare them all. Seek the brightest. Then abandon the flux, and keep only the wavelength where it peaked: 424.393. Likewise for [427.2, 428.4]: 428.320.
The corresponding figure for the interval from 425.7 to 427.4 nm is 426.549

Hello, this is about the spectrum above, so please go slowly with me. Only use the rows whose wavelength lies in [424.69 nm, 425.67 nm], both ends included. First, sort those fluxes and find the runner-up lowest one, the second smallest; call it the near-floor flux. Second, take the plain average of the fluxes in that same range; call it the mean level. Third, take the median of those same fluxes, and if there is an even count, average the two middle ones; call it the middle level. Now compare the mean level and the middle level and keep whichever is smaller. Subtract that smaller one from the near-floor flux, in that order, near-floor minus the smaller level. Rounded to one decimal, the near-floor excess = -1.2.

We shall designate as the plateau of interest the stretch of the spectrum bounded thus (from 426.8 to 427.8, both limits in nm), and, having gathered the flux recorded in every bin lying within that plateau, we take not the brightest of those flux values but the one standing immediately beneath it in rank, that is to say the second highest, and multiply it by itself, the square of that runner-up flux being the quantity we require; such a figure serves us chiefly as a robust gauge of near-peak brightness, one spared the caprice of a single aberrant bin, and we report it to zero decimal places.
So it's 3675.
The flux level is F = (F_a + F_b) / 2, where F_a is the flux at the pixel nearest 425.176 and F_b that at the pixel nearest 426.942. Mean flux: 59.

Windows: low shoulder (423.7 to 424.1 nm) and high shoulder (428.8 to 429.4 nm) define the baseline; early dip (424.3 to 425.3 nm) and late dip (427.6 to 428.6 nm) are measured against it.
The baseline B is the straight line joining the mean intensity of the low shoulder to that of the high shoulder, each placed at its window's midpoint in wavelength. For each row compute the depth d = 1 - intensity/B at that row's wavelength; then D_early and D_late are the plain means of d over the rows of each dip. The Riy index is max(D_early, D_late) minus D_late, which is 0.10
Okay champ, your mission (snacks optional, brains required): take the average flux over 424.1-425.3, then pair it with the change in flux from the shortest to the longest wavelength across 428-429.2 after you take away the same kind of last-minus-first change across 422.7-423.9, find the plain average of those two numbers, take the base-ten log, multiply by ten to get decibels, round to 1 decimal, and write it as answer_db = 14.0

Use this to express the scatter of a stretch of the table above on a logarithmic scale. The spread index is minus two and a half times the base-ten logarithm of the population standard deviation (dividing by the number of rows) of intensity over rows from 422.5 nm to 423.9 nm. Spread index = -1.8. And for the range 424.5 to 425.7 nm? -1.5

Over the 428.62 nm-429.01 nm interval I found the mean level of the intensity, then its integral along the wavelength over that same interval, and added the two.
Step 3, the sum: 74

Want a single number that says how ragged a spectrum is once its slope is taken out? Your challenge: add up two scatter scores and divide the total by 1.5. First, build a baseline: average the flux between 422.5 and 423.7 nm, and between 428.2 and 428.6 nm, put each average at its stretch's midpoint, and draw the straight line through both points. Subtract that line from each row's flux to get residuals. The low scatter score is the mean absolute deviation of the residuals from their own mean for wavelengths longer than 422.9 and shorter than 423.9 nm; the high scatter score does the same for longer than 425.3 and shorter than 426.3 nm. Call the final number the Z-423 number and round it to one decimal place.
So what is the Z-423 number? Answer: 3.2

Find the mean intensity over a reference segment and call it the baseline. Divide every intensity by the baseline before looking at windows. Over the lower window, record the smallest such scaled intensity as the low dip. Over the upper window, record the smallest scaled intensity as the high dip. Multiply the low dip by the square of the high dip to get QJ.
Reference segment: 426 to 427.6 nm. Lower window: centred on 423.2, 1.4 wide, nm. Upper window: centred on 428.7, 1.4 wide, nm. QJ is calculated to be 0.60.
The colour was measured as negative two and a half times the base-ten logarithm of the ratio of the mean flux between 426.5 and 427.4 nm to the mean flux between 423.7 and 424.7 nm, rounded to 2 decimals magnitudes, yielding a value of 0.11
